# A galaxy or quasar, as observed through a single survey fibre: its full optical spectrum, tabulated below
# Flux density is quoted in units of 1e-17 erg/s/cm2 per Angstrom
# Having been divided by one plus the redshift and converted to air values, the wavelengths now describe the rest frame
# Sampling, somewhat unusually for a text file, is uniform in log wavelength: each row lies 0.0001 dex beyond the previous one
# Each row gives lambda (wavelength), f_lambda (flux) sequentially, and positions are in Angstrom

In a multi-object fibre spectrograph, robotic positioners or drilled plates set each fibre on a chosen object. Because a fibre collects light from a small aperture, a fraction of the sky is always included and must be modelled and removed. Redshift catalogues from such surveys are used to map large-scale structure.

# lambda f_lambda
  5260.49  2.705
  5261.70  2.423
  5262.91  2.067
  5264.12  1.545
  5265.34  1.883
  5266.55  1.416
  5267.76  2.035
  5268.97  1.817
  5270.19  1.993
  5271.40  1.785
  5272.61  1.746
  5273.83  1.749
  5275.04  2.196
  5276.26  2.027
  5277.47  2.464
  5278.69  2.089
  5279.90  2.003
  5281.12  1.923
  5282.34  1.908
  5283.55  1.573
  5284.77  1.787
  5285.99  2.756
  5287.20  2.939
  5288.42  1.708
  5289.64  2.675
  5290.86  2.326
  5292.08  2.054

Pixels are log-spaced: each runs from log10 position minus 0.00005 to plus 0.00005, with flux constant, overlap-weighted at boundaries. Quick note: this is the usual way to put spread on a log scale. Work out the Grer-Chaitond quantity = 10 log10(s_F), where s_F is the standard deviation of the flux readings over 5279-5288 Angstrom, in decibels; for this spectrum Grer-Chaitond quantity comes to -3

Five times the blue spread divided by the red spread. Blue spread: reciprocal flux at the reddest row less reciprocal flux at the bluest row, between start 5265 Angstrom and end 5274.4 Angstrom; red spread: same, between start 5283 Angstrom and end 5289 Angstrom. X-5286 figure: -4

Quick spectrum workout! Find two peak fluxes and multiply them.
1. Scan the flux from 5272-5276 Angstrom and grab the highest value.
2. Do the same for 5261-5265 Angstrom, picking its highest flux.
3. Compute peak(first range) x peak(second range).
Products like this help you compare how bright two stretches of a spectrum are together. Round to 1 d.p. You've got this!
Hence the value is 5.3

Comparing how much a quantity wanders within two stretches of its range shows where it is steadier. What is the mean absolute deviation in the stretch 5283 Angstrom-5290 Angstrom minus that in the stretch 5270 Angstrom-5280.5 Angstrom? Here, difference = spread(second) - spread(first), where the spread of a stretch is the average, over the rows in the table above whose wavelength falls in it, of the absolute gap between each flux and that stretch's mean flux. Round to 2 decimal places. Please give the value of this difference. 0.38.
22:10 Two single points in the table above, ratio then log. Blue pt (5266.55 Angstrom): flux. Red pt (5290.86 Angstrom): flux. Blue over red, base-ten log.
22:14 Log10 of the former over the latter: -0.22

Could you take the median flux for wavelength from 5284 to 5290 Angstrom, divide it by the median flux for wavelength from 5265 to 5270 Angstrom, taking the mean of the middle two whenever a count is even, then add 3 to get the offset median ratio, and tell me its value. 4.45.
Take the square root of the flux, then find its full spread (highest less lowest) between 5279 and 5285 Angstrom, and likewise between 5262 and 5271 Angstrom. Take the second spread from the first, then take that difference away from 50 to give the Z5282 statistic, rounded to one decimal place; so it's 50.1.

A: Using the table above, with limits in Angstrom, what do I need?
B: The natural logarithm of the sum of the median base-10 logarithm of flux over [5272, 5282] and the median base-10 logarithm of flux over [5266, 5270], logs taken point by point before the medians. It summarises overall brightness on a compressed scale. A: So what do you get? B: -0.57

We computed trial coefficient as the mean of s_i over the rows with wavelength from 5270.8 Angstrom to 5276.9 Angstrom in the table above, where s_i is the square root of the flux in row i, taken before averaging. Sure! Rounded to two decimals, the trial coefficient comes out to 1.38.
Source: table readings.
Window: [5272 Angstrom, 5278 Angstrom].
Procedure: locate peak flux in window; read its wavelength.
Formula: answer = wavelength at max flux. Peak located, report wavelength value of 5277.47 Angstrom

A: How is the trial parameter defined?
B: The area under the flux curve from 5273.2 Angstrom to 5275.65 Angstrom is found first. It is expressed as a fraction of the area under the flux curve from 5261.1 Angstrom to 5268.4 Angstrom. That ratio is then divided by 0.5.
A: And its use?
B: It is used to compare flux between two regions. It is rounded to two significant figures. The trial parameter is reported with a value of 0.70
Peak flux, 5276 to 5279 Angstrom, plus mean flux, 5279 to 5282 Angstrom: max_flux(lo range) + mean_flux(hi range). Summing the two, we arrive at 4.43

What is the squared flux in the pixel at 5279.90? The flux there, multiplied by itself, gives 4.0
